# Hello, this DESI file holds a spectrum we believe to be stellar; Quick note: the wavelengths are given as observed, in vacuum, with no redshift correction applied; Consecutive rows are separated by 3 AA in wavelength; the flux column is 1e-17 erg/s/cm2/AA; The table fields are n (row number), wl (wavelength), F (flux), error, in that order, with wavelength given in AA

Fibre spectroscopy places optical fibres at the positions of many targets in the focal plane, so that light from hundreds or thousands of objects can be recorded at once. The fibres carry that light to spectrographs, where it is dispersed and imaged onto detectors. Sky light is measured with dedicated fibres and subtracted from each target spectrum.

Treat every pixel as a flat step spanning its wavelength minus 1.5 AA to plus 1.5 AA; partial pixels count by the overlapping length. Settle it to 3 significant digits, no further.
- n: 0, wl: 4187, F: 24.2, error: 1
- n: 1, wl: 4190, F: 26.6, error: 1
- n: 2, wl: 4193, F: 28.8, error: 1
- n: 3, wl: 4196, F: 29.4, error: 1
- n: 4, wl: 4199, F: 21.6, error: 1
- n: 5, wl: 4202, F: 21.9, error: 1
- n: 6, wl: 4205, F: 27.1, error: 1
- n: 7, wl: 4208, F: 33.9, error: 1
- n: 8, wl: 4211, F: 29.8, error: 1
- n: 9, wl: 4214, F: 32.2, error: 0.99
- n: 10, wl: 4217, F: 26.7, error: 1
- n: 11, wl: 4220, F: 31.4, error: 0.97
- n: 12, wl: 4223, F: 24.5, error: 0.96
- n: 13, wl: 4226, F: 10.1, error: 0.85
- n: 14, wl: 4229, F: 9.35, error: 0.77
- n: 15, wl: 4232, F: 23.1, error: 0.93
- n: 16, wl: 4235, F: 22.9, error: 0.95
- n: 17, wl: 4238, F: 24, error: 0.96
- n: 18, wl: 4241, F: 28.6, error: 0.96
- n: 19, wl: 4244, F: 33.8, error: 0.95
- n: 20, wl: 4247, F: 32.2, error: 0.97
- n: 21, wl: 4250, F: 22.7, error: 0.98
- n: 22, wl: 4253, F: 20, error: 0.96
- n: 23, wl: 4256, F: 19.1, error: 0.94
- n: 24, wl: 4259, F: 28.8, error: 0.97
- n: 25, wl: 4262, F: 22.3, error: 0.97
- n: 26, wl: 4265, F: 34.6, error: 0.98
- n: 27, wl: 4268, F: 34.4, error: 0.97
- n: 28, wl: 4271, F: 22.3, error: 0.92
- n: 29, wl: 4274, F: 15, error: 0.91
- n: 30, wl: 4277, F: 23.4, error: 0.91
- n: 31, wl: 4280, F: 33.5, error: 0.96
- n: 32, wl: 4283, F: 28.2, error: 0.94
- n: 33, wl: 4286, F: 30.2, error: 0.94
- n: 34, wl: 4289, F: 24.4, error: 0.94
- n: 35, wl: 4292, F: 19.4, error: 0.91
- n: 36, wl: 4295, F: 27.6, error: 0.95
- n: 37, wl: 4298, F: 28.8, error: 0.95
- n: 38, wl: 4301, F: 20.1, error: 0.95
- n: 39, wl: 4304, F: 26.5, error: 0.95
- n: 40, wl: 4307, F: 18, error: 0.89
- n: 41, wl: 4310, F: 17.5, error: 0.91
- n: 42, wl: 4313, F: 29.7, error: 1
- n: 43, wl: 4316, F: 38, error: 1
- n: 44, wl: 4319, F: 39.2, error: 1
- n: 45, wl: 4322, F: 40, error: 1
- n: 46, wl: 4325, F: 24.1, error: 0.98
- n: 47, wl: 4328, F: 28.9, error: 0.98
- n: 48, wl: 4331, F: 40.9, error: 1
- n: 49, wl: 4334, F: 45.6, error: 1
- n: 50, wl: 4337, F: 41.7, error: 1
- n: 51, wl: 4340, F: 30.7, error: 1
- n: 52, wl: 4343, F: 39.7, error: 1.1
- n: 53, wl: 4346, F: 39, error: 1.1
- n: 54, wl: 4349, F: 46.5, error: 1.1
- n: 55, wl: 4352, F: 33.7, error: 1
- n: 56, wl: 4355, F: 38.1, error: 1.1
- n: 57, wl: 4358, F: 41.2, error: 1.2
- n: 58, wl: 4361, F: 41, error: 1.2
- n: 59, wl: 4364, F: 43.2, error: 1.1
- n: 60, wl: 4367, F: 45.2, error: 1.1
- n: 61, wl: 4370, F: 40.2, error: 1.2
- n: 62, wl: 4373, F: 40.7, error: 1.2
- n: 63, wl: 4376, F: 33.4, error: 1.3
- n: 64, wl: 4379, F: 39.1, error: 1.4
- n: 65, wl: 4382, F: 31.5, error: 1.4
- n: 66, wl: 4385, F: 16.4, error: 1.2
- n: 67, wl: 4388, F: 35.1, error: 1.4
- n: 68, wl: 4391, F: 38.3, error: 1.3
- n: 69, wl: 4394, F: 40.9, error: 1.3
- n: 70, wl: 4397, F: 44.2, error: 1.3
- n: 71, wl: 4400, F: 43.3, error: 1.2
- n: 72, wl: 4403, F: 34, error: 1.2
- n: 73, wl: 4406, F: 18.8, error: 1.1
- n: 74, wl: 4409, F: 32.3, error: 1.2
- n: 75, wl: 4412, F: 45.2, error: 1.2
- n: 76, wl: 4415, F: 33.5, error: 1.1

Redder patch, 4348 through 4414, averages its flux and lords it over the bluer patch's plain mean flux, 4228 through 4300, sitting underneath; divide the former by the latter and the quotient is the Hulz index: 1.47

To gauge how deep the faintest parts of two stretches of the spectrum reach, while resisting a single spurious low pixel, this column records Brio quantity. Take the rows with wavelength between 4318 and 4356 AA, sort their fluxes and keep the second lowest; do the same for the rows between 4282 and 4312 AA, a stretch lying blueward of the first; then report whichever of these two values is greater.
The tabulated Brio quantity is 29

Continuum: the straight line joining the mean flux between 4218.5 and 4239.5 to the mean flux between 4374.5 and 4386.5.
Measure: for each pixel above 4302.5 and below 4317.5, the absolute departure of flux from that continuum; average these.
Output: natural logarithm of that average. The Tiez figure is 1.9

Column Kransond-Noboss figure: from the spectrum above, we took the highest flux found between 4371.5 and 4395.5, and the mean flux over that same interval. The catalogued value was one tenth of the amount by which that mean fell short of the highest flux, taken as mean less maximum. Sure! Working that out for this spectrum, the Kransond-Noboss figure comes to -0.6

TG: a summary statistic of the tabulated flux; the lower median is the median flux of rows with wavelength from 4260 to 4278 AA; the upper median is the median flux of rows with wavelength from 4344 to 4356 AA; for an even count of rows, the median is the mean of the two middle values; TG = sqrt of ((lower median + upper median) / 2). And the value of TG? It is 5.54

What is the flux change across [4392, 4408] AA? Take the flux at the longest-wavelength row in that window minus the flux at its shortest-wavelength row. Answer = -22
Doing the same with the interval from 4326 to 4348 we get 10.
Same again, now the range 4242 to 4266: 1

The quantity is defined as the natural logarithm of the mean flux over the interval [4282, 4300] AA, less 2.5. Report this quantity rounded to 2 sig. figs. 0.77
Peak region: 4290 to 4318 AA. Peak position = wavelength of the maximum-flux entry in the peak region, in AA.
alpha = 4316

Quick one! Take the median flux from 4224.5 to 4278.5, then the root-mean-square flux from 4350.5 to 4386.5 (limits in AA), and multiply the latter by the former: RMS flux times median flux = 867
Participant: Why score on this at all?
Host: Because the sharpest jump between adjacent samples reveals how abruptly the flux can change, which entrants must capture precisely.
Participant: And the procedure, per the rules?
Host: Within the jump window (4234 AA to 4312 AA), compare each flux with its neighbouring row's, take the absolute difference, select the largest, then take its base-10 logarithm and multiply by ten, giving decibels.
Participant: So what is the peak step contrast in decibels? 10.9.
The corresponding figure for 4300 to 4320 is 10.9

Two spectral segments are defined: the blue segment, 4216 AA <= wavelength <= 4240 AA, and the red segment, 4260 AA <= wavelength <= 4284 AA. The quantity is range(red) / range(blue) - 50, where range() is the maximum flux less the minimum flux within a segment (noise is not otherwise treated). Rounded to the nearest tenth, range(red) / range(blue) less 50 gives -49.1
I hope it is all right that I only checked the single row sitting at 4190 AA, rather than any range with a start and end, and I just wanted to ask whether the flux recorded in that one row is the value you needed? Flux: 26.6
